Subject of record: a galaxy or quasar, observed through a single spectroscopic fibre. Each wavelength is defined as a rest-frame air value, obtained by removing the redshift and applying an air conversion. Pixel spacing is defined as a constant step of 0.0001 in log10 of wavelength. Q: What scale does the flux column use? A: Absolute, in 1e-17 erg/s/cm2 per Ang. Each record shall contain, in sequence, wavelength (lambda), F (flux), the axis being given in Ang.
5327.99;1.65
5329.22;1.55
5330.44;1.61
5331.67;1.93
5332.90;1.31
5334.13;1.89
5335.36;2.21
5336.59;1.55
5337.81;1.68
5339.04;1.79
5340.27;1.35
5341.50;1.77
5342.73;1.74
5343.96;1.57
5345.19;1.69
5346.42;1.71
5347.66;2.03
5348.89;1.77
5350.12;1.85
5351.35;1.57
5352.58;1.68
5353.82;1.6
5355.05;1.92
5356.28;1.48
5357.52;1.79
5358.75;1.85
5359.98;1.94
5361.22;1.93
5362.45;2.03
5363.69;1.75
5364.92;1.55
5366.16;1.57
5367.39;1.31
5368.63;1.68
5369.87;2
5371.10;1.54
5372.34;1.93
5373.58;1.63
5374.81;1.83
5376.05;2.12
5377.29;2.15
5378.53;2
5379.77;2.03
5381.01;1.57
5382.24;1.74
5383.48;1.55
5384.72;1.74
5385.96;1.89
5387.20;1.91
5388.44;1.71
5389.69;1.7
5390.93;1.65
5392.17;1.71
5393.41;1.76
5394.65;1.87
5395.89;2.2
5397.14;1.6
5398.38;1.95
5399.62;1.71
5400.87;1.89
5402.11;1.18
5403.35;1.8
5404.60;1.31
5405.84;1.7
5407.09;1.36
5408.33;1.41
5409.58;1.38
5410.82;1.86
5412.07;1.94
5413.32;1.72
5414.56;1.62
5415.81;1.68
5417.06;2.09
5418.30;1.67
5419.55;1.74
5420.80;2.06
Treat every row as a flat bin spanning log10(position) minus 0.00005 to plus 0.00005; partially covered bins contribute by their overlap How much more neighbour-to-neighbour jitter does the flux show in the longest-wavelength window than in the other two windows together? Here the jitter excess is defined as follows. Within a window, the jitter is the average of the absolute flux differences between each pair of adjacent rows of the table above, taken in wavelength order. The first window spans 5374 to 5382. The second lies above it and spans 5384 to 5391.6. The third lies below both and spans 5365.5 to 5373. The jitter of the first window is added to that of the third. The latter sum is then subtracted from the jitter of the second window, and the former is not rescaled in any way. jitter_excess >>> -0.47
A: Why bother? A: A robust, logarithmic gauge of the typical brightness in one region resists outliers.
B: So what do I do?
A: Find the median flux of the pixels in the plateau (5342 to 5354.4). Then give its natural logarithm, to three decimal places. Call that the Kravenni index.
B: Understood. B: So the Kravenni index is 0.531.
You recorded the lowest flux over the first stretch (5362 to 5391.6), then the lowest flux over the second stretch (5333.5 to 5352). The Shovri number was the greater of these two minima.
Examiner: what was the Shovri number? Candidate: 1.35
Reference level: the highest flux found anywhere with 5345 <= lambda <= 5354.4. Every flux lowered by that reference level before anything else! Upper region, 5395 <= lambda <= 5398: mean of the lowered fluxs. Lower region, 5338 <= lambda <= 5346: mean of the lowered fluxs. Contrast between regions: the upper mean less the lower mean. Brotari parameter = 0.25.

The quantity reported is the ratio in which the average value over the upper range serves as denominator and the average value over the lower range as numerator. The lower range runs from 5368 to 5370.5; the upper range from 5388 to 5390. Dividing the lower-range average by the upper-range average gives 1.08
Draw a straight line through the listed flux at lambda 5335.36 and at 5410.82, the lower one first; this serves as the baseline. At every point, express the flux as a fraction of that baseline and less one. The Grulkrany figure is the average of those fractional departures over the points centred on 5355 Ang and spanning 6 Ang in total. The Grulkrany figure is -0.20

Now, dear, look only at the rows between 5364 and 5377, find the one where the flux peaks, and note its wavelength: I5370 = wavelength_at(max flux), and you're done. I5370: 5376.05 Ang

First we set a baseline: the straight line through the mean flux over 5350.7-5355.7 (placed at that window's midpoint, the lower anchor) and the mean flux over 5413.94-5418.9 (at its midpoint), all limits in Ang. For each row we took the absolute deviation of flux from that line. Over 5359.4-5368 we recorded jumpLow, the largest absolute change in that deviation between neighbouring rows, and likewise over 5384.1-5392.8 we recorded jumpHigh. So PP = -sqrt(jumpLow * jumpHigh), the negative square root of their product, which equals -0.21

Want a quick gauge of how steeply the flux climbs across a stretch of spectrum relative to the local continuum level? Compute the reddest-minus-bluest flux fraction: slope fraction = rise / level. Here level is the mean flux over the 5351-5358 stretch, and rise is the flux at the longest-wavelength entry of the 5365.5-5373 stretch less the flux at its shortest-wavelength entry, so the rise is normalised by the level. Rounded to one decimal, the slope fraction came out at 0.2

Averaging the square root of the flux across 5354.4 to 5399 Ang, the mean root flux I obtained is 1.34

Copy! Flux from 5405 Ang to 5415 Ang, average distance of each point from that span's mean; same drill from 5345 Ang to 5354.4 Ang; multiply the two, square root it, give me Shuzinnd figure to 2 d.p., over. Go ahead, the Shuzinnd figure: 0.14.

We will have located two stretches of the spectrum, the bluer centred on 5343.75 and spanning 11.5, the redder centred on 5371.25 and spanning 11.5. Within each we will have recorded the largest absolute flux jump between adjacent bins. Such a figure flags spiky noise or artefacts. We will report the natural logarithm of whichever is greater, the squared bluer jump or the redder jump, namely -0.8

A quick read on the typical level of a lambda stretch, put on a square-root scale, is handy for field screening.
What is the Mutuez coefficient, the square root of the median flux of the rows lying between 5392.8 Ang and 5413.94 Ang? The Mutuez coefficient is 1.31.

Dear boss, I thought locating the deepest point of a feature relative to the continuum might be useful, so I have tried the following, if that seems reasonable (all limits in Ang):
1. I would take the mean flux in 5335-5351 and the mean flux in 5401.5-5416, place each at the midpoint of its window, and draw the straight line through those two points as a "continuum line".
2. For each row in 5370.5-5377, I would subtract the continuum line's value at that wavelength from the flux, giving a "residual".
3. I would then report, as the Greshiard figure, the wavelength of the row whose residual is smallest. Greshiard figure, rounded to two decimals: 5371.10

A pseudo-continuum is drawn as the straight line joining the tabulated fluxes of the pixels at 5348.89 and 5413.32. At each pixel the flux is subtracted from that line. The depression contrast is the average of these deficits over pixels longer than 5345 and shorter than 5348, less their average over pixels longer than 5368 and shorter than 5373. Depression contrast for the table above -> 0.00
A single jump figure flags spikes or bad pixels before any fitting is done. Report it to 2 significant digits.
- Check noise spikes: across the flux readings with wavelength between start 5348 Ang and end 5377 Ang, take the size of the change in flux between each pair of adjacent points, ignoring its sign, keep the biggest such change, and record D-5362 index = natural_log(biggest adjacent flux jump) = -0.78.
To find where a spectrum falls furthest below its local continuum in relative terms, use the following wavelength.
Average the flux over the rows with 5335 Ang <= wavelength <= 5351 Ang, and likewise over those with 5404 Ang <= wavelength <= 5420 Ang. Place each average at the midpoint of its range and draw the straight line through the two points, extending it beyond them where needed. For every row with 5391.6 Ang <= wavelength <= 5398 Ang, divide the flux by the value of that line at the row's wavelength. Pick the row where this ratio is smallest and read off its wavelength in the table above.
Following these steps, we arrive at 5397.14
